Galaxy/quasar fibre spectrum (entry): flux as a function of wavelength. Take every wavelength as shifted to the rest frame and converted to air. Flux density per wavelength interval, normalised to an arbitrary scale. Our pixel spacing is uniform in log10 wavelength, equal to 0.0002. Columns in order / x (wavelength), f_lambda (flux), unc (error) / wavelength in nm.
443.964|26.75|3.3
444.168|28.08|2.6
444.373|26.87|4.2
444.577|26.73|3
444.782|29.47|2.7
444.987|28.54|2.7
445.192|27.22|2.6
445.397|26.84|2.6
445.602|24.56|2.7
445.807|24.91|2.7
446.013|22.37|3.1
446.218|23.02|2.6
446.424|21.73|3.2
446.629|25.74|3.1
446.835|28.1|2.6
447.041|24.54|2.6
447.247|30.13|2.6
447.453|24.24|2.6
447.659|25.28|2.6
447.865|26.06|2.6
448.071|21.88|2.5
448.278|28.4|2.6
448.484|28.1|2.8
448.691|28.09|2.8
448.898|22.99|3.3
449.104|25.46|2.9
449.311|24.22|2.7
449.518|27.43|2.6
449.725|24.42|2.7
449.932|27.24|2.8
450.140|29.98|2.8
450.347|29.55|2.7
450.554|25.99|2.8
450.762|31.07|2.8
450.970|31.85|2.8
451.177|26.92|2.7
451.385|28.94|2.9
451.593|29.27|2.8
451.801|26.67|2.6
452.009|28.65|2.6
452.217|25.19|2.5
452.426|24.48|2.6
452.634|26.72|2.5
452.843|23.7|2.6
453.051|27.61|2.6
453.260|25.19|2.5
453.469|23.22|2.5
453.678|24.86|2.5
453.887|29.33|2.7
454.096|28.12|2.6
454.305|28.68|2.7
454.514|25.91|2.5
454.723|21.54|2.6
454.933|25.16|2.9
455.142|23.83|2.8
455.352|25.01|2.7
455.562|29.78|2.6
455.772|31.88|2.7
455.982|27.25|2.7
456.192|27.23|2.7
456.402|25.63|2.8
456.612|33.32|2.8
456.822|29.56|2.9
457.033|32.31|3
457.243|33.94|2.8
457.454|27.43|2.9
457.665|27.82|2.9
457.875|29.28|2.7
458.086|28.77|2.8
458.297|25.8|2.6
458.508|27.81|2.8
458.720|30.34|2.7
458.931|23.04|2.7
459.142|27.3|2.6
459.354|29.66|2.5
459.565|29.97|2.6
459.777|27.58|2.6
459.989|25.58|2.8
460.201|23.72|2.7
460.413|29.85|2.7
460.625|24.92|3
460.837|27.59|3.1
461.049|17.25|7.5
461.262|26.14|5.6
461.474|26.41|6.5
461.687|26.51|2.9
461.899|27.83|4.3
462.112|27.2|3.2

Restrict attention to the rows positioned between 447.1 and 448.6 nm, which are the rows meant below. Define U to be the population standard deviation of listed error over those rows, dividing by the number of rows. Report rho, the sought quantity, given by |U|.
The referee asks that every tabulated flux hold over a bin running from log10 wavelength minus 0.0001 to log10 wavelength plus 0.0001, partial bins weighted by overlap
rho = 0.083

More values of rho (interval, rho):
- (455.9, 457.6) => 0.097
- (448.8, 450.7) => 0.191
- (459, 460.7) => 0.145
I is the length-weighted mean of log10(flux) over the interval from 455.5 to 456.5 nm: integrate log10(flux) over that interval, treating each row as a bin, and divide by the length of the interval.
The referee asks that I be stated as 1.45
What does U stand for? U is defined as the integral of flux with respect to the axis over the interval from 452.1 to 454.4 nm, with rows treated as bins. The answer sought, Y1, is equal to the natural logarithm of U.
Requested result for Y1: 4.09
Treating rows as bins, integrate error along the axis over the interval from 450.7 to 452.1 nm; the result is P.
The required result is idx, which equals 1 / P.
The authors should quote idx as 0.260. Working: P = 3.84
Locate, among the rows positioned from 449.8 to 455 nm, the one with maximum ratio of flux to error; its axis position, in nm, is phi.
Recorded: 450.970 nm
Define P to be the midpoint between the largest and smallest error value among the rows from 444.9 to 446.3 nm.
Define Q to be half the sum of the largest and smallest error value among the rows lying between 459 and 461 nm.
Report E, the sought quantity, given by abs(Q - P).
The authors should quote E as 0.05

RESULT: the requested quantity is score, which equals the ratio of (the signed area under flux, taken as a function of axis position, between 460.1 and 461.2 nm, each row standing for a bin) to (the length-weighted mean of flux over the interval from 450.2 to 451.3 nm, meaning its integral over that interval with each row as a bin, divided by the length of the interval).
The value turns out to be 0.93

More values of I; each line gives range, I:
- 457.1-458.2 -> 1.47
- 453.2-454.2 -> 1.42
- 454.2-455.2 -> 1.40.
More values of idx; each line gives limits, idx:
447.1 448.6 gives 0.255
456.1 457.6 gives 0.234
